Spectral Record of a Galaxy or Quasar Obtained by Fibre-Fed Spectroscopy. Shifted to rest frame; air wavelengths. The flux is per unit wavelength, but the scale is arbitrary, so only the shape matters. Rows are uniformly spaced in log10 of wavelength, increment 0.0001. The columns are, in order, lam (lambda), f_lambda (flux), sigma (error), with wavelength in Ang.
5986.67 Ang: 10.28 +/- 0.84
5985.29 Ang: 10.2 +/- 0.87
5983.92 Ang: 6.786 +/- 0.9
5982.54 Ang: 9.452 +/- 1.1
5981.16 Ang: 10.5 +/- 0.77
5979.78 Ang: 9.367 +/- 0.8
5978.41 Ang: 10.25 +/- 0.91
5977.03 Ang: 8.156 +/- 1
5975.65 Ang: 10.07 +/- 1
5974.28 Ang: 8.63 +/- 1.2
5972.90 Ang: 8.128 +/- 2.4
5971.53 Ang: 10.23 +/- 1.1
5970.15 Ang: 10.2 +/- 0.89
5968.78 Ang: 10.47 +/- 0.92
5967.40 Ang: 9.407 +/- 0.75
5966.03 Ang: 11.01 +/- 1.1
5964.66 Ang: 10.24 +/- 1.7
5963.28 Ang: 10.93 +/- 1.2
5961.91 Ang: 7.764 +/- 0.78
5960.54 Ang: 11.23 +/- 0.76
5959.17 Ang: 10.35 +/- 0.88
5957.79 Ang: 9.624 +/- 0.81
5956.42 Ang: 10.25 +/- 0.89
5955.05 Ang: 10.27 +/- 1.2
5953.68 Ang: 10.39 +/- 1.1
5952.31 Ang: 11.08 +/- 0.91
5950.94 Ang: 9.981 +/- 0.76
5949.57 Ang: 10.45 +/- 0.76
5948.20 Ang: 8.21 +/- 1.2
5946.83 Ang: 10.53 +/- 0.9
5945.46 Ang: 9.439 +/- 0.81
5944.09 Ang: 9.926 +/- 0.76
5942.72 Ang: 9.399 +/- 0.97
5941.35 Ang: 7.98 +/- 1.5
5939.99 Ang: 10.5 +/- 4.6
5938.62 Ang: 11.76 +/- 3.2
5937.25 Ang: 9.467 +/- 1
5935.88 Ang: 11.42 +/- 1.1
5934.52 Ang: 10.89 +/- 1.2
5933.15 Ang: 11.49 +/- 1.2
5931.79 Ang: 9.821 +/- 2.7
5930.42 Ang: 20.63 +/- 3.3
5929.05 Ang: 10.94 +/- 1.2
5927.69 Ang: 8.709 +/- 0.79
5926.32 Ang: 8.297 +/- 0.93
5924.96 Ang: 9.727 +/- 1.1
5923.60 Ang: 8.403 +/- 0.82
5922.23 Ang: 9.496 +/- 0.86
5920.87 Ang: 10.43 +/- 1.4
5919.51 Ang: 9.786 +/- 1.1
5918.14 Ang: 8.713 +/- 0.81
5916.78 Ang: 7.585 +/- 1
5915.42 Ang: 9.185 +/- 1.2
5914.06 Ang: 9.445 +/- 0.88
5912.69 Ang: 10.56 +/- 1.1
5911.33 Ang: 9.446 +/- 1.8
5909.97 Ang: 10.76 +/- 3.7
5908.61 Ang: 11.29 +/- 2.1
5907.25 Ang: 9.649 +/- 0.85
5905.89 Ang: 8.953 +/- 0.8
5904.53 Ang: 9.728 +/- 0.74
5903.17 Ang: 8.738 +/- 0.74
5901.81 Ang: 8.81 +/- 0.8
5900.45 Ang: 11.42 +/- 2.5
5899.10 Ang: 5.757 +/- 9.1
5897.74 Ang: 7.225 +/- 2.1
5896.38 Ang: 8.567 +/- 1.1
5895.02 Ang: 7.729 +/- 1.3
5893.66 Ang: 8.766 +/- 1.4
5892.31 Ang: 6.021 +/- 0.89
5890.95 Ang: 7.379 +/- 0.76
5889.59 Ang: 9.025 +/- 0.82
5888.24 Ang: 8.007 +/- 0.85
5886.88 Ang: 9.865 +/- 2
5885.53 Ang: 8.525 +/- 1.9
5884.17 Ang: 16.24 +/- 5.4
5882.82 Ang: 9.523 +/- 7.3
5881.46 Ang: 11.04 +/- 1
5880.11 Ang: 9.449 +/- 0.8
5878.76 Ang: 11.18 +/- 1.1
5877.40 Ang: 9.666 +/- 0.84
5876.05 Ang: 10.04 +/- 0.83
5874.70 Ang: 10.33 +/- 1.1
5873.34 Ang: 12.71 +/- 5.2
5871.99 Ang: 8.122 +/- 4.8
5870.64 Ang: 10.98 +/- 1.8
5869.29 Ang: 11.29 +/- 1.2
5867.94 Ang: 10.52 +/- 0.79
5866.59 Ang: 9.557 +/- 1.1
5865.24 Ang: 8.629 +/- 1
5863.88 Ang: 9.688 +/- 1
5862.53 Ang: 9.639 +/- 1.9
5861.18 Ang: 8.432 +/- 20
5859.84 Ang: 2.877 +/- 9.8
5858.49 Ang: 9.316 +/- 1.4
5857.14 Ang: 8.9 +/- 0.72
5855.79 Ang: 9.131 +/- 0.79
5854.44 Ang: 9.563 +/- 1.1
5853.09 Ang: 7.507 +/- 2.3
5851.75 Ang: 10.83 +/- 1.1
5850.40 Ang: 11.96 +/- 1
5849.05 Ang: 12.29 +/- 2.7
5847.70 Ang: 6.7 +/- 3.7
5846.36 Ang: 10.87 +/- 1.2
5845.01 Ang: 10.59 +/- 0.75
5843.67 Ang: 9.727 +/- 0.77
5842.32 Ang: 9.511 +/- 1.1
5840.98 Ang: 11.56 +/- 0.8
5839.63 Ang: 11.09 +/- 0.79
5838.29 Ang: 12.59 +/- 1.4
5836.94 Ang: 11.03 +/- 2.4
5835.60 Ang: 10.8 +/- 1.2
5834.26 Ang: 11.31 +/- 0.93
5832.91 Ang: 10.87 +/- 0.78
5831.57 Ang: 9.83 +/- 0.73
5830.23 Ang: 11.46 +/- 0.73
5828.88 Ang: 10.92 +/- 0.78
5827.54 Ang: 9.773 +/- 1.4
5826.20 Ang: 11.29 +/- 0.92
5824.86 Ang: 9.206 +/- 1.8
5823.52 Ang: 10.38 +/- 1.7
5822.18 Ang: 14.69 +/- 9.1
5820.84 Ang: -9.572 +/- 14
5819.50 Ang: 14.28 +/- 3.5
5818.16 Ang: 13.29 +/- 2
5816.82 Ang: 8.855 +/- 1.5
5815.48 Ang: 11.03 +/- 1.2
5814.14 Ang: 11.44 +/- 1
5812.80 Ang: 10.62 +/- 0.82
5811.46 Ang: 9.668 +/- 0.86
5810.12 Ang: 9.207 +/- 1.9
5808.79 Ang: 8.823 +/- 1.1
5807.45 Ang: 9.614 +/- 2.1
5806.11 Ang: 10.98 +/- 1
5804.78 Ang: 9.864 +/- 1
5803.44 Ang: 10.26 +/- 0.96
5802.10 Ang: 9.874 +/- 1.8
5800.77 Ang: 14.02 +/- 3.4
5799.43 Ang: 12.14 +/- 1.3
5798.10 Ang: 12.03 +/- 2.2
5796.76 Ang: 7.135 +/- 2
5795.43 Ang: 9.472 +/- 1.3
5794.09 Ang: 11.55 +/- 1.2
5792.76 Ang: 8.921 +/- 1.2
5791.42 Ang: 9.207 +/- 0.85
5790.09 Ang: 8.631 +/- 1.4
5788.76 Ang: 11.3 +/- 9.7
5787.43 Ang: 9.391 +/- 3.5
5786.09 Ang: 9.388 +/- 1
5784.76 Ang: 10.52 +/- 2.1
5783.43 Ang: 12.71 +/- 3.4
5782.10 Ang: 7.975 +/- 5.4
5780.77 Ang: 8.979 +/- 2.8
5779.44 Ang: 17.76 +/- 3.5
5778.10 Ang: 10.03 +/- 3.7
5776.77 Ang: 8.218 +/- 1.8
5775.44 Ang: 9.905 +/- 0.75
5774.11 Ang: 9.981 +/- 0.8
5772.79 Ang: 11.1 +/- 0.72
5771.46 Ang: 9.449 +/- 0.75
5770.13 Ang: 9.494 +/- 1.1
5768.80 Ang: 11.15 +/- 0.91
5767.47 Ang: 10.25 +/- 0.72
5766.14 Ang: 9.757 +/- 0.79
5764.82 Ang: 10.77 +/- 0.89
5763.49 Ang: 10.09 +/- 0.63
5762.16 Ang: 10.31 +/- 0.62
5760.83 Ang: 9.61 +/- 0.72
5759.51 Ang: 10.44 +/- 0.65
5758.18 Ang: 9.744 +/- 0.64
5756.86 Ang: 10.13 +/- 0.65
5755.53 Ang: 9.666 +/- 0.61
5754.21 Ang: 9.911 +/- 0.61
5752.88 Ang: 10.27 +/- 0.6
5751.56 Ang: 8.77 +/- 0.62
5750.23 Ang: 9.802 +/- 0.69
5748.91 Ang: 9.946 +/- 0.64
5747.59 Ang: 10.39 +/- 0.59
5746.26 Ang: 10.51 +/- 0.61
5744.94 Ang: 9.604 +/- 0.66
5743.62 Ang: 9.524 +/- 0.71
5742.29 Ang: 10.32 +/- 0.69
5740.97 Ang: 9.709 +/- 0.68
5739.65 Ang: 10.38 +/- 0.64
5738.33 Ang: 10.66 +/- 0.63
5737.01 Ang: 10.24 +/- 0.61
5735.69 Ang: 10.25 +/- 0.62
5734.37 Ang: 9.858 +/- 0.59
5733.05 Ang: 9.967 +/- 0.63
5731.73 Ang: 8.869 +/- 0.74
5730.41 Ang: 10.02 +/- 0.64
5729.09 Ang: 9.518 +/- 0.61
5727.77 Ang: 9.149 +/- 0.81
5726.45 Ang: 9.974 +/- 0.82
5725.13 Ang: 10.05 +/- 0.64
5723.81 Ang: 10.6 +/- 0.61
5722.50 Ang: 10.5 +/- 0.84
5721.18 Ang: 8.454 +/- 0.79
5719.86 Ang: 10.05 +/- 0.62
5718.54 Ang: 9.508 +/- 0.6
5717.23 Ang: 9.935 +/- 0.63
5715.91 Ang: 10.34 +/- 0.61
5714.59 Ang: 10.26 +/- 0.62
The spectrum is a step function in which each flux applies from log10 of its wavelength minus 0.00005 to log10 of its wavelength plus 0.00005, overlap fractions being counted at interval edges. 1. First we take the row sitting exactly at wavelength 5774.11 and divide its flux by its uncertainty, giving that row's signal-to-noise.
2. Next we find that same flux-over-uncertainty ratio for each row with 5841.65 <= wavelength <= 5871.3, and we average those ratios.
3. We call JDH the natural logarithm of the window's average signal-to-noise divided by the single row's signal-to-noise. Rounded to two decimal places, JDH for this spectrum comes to -0.44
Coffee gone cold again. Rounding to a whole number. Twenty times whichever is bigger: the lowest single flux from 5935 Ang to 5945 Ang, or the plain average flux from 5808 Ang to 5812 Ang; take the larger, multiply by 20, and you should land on 185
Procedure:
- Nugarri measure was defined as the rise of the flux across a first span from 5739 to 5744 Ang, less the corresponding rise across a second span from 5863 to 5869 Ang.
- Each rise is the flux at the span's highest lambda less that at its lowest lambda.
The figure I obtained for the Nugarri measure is -1.7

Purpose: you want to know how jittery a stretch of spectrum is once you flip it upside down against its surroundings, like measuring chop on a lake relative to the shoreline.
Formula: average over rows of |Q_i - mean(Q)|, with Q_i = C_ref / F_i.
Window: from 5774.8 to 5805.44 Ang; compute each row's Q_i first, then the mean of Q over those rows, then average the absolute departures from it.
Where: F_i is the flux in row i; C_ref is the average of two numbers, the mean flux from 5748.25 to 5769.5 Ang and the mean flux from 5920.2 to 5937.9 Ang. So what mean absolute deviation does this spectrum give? 0.144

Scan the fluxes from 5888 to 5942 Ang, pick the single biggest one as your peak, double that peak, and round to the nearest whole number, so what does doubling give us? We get 41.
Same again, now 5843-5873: 25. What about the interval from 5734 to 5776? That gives 22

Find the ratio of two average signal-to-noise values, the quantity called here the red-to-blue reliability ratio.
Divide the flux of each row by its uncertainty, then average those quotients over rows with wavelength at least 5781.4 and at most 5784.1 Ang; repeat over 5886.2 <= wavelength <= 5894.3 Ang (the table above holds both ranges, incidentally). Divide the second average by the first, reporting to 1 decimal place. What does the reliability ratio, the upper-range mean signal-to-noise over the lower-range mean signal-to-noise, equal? 3.1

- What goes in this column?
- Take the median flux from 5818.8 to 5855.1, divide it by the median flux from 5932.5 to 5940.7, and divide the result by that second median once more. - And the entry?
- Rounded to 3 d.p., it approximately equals 0.087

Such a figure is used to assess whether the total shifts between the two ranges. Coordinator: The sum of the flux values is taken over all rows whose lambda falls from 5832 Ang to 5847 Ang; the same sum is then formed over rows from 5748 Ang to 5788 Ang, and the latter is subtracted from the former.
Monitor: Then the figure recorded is -186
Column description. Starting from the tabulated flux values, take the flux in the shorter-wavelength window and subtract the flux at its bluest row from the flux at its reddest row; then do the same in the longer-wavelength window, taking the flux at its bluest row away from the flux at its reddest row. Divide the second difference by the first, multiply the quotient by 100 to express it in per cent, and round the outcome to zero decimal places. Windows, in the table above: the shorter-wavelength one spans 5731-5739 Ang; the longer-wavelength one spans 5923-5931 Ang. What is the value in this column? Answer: 683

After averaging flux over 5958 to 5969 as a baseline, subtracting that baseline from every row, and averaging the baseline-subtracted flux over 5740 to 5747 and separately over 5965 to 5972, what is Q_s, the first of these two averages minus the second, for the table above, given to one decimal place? -0.3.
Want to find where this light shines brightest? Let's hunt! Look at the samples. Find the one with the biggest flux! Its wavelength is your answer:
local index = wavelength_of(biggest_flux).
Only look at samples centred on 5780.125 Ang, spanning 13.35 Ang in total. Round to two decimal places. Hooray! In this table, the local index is 5779.44 Ang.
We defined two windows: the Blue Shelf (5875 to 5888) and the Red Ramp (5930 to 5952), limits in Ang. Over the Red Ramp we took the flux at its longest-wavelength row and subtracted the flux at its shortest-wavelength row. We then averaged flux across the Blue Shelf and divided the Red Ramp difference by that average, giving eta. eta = -1.0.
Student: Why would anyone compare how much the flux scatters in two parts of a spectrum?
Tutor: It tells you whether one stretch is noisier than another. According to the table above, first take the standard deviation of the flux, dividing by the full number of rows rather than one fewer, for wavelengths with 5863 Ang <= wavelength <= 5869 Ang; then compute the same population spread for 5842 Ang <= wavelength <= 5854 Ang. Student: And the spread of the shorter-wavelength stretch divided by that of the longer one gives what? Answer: 2.64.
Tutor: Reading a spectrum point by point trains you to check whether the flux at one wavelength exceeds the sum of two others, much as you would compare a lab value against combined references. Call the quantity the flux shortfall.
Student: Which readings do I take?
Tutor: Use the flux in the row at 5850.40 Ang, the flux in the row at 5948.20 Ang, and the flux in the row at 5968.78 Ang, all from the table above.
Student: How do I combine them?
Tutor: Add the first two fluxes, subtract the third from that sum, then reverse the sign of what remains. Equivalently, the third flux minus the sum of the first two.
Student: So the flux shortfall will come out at -9.7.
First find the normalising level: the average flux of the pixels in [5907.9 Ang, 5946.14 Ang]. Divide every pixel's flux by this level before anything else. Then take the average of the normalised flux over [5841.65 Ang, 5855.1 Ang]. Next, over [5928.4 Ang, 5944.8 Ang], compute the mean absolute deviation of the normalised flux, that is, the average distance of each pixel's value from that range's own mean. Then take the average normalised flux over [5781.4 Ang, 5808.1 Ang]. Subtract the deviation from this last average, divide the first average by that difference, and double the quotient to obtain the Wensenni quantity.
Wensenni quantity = 2.35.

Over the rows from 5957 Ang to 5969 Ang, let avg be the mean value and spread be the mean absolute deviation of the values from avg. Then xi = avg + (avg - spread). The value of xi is 19.4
